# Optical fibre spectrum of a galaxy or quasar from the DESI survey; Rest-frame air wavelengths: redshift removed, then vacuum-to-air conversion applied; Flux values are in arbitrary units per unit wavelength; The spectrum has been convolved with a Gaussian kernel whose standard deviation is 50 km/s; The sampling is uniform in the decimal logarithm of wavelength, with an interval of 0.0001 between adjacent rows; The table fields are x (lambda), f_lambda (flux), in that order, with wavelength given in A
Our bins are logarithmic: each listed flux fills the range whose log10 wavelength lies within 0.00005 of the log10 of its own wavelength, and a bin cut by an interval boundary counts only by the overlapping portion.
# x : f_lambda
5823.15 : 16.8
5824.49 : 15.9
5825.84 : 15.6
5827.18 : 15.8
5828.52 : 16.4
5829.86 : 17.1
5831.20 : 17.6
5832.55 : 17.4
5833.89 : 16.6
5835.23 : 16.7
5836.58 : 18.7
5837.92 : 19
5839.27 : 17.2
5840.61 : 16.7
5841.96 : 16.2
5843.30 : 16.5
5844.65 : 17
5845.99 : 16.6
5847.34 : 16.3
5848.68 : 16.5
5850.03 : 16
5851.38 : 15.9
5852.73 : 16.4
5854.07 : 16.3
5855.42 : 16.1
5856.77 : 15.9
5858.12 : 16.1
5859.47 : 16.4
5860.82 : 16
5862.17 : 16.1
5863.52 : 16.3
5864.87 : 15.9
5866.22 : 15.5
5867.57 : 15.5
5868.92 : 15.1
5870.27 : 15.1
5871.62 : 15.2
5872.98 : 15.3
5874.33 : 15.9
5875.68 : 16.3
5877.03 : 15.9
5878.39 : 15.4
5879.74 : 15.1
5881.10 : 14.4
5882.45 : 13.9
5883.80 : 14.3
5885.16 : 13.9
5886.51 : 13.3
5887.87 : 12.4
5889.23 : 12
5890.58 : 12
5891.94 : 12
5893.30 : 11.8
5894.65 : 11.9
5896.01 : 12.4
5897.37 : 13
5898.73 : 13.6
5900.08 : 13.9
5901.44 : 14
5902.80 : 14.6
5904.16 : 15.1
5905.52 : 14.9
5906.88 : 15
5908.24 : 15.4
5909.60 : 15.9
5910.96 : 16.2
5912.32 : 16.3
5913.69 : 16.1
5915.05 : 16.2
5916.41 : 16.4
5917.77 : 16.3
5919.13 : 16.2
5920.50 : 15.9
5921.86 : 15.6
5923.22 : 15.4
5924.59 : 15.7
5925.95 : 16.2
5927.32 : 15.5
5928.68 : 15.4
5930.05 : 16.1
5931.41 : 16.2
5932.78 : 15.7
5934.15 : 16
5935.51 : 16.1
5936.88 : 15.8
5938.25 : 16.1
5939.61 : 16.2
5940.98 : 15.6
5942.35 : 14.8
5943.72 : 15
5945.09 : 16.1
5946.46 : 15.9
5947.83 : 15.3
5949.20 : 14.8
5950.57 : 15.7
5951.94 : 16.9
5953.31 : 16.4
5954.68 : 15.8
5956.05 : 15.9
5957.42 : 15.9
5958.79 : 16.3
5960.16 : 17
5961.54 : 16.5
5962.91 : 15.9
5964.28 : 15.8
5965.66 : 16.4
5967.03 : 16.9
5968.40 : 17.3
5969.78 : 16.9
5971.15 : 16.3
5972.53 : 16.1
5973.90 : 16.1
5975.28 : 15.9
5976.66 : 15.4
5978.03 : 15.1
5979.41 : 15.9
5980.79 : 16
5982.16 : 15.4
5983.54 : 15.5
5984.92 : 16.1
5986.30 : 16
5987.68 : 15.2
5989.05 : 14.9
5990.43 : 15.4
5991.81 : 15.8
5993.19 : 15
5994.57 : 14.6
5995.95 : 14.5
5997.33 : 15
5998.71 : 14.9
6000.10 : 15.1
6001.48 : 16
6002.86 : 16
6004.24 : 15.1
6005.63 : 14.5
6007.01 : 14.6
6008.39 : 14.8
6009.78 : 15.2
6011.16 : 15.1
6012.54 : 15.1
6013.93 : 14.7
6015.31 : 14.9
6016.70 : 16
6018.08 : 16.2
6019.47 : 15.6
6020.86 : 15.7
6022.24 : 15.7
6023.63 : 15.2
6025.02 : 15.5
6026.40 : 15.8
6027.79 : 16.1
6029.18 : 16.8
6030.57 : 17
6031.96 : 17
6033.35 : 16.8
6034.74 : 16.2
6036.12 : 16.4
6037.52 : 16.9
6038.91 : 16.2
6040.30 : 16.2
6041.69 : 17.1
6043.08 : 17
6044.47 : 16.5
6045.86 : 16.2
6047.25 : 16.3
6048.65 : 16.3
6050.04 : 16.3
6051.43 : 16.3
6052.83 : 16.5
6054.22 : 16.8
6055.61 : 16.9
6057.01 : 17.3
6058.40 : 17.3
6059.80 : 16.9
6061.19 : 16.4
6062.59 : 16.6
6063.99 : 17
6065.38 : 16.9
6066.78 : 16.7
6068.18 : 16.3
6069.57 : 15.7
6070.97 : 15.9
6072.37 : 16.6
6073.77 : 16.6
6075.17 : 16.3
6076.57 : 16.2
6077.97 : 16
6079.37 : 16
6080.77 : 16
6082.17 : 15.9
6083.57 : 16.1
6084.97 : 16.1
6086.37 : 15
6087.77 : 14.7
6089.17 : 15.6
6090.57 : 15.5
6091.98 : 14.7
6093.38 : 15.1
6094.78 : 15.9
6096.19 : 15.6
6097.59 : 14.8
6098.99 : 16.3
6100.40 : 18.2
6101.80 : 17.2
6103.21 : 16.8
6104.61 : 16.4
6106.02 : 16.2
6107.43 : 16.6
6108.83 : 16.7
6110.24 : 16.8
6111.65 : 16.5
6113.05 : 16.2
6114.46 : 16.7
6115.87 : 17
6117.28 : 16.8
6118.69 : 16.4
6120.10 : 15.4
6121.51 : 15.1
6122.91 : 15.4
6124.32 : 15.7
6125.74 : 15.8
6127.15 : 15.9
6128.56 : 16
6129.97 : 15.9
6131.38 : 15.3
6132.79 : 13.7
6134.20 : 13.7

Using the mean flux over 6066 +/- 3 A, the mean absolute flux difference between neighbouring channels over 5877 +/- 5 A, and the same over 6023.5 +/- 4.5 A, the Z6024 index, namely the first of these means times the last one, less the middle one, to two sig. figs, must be 3.7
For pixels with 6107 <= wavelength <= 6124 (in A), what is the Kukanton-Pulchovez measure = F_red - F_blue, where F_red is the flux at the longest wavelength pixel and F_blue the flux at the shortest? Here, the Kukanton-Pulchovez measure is -1.2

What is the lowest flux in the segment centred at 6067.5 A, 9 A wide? 15.7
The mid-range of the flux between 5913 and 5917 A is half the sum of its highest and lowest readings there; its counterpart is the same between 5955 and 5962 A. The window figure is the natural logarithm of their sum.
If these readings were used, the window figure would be 3.49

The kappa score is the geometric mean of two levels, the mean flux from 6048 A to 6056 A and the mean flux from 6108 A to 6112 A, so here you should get 16.6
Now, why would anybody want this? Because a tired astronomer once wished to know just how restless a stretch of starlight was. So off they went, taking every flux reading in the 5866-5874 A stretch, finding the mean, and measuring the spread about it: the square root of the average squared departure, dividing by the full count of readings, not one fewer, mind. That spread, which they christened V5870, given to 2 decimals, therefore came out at 0.17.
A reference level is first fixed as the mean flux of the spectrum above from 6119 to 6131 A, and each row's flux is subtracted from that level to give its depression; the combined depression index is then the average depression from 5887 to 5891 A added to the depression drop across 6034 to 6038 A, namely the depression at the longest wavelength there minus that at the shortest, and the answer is 2.8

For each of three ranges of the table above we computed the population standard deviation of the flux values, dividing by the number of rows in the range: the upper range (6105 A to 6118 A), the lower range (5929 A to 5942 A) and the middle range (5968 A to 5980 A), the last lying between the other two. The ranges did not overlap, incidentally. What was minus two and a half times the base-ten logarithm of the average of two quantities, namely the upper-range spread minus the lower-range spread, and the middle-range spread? 1.2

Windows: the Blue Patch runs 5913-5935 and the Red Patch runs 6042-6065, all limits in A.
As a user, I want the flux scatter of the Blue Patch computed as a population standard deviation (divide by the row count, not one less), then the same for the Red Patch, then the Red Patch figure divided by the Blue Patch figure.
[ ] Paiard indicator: 1.1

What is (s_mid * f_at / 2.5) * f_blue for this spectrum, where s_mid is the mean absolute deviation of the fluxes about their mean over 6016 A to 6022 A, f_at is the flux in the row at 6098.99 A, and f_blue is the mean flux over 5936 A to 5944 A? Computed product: 23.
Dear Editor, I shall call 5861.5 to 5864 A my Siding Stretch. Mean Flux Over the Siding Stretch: 16.2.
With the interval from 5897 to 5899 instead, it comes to 13.3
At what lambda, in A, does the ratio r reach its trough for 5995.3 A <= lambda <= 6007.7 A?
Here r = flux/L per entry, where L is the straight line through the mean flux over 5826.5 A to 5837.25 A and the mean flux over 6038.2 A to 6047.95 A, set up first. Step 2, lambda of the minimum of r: 5995.95 A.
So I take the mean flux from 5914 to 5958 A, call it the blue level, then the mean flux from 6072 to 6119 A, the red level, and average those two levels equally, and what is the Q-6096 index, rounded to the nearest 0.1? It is 16.0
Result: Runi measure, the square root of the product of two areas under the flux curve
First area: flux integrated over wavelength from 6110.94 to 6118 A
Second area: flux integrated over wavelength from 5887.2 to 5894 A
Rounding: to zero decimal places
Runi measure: 98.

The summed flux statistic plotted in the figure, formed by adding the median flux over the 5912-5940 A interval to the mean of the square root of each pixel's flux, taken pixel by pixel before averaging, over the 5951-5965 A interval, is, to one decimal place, 20.1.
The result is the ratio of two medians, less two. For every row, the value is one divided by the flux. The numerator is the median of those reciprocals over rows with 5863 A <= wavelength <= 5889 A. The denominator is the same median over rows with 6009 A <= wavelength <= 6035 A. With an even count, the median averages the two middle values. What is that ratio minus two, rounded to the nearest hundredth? -0.97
